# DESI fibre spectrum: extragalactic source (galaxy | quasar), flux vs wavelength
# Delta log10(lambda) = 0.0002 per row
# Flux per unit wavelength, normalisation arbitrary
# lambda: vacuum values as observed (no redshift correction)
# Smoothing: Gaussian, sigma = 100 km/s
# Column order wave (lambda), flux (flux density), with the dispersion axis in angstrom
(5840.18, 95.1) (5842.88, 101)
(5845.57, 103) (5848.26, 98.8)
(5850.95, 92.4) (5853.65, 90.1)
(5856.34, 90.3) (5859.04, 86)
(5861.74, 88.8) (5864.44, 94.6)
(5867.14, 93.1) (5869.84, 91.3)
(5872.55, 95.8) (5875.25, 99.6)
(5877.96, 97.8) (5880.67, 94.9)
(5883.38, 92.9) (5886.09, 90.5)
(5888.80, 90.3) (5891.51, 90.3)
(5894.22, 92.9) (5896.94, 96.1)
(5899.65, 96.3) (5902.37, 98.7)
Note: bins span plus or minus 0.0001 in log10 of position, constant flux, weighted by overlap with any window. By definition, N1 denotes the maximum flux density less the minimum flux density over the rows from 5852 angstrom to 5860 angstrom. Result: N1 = 4.3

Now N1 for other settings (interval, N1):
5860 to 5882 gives 10.8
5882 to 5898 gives 5.8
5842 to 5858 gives 12.9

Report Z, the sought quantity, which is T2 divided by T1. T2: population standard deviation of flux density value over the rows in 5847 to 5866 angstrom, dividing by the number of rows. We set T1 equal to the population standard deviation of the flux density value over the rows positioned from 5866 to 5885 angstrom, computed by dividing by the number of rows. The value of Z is 1.4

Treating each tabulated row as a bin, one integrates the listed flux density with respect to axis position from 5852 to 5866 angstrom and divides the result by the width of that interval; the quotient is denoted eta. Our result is 90.1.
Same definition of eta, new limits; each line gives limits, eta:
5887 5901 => 93.2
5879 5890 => 92.3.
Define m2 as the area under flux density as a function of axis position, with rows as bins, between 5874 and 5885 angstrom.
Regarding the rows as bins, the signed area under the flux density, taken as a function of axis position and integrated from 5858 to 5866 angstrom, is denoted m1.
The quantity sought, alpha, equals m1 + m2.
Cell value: 1777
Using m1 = 720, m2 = 1057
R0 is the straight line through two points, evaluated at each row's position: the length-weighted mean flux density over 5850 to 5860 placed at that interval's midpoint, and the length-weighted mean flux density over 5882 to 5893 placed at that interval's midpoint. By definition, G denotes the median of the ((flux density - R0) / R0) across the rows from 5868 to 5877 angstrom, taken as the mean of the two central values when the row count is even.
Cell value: 0.059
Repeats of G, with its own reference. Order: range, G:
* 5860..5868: 0.032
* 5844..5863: 0.006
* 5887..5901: 0.017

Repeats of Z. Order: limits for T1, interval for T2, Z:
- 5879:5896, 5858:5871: 1.8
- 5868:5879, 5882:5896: 0.4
